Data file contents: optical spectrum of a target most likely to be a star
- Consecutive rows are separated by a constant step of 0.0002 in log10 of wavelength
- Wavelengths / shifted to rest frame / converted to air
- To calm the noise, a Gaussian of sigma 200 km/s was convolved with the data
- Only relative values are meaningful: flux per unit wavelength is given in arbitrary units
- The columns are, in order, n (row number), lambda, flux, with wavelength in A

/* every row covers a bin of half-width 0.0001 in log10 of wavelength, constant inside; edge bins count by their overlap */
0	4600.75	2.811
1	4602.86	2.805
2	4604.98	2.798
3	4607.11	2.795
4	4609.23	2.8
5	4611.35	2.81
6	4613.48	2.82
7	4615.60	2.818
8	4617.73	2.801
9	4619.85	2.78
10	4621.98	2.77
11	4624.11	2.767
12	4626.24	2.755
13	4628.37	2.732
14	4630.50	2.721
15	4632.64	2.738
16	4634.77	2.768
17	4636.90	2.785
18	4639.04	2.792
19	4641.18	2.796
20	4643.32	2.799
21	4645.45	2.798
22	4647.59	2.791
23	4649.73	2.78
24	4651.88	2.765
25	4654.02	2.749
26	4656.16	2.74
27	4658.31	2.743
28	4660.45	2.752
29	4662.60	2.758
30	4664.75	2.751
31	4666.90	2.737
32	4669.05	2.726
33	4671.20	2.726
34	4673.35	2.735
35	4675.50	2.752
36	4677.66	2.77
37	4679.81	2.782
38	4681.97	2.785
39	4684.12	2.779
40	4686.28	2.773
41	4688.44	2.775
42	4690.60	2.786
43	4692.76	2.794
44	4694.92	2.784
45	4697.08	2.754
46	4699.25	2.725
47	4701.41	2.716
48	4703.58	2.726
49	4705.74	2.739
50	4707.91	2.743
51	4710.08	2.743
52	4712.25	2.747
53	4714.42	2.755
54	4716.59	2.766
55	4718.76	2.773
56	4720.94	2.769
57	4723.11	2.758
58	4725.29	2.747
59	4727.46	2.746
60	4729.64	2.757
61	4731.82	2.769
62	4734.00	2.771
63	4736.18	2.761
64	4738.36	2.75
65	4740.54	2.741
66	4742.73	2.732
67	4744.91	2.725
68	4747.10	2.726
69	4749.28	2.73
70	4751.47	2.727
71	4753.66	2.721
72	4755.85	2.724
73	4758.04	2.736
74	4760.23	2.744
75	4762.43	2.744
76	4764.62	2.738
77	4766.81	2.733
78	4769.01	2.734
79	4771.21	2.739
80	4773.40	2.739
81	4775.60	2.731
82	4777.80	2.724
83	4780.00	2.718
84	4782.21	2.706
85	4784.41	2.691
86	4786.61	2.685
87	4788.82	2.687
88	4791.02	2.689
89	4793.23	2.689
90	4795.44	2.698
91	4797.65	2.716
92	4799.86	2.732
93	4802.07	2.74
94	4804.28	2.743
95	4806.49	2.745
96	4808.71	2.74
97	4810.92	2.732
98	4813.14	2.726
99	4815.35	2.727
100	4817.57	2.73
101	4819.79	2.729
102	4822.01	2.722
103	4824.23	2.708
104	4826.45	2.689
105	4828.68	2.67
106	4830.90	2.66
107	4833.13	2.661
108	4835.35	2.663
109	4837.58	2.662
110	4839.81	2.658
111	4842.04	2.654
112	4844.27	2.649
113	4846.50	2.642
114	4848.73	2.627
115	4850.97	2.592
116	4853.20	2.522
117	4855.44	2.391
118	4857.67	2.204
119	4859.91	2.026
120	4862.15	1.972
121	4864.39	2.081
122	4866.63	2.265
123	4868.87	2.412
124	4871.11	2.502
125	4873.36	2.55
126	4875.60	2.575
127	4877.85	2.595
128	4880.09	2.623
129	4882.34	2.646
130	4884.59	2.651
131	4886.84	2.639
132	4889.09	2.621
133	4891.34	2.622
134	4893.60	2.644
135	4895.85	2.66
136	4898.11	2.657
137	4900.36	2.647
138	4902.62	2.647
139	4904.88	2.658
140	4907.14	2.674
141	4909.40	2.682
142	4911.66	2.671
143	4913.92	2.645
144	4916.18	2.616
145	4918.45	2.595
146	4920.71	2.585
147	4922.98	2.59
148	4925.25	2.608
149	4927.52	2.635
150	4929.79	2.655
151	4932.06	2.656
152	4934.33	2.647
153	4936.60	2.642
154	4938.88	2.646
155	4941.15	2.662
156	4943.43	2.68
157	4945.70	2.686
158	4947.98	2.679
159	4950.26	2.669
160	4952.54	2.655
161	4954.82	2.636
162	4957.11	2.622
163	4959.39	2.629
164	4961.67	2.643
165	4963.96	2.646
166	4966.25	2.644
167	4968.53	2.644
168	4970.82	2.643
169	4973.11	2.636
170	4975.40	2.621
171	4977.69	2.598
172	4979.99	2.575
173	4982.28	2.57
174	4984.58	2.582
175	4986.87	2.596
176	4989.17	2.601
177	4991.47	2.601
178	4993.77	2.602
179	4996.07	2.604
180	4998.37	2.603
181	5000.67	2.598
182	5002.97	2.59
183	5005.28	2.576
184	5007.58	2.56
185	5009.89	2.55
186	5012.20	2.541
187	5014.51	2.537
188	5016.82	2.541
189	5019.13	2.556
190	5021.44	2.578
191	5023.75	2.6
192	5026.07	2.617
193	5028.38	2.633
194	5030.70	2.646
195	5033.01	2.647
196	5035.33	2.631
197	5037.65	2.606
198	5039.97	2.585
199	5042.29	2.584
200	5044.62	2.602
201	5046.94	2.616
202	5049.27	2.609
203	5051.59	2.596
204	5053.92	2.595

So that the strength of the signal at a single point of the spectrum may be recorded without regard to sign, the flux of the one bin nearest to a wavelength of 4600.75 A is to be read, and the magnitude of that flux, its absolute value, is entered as 2.81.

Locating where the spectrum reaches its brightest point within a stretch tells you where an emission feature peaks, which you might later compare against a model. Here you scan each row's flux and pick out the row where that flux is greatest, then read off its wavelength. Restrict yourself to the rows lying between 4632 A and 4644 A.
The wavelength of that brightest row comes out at 4643.32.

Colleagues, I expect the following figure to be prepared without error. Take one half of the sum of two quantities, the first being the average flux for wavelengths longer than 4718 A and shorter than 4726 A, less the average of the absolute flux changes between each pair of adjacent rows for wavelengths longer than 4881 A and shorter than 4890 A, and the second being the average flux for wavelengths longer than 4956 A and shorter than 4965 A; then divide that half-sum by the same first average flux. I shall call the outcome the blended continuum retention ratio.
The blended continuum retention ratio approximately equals 0.975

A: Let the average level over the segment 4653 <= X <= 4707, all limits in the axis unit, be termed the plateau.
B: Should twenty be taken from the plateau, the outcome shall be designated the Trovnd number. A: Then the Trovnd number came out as -17.2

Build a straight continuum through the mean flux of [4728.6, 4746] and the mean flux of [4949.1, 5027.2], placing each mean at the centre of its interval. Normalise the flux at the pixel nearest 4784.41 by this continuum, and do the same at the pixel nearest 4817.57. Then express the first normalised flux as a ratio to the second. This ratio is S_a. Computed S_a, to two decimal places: 0.98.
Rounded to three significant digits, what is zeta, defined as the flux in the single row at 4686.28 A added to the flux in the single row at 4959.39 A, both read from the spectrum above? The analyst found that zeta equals 5.40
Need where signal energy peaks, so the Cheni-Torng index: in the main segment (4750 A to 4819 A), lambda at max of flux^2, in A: 4806.49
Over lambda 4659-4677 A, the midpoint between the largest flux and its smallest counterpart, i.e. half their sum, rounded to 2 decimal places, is 2.74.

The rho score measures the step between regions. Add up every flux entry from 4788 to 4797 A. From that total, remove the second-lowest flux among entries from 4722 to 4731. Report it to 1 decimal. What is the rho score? 8.0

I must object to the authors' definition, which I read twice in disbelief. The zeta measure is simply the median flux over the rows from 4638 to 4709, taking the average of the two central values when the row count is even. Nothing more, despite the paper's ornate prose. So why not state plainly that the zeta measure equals 2.76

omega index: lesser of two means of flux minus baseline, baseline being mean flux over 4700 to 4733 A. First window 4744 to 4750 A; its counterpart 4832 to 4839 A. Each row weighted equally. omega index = -0.088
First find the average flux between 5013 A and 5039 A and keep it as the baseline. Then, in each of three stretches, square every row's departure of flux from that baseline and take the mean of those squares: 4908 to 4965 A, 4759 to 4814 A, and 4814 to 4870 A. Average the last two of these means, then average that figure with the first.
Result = 0.0199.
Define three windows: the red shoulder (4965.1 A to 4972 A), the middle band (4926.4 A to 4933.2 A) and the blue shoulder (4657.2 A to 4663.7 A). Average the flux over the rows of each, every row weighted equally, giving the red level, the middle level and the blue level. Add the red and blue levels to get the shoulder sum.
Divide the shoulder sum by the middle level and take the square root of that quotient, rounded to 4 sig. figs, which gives 1.427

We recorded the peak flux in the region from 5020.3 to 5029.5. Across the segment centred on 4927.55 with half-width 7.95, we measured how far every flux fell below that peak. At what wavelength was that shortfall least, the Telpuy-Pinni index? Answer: 4932.06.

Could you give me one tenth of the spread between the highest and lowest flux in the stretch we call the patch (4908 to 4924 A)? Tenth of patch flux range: 0.010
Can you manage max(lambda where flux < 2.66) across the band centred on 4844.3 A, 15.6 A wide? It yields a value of 4850.97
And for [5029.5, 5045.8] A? 5044.62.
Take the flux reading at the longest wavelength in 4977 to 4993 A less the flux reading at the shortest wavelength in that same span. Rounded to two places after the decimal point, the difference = 0.00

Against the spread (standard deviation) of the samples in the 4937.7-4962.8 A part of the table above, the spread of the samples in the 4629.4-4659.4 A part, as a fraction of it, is 1.2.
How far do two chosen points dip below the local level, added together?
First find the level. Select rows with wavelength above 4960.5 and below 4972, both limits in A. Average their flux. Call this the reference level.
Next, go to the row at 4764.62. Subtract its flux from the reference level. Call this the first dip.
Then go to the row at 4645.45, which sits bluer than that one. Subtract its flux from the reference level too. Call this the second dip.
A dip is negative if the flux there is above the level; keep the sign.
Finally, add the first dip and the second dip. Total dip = -0.25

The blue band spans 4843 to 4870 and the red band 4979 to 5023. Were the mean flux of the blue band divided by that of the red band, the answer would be 0.92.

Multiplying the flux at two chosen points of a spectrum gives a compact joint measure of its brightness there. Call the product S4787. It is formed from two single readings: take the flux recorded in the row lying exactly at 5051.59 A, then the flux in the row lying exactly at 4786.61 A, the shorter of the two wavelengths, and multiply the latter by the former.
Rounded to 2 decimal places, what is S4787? 6.97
